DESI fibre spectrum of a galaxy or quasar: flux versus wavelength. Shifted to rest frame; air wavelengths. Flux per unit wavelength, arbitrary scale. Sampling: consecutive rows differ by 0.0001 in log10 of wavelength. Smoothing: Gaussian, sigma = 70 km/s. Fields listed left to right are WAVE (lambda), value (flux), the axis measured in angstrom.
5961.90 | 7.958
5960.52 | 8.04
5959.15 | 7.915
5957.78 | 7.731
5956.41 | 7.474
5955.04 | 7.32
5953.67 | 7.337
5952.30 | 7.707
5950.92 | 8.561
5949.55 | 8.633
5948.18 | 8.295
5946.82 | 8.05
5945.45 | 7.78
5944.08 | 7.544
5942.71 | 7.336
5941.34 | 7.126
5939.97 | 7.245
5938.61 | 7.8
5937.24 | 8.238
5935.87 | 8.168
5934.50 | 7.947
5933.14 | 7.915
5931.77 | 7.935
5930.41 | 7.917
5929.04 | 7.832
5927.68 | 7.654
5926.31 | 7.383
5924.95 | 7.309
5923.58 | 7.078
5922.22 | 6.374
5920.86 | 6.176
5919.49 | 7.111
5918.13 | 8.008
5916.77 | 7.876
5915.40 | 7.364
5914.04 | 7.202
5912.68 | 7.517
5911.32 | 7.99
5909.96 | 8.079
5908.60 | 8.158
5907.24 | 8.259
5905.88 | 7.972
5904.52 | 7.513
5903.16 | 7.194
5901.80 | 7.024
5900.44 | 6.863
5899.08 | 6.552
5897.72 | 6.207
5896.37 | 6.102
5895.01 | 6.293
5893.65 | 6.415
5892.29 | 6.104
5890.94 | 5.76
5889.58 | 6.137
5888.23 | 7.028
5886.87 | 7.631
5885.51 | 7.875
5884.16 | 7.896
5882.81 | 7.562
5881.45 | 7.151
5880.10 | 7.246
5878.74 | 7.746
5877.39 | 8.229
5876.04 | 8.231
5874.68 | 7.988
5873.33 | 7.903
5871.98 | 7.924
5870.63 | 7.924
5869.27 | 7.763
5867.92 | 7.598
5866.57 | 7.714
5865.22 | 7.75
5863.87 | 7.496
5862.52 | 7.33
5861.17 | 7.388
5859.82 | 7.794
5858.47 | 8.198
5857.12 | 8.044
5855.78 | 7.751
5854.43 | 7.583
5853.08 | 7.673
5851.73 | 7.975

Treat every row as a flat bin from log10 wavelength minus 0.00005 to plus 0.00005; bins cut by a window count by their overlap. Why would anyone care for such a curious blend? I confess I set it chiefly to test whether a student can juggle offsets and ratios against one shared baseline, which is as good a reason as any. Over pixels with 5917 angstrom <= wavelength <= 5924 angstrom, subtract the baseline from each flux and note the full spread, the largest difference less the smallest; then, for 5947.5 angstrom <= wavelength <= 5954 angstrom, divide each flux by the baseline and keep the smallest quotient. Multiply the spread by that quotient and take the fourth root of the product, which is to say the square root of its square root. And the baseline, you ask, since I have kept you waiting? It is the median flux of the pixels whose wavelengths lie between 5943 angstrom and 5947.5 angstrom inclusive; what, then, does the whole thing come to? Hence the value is 1.15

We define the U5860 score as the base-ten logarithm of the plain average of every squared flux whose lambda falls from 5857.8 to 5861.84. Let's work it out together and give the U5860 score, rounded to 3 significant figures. 1.78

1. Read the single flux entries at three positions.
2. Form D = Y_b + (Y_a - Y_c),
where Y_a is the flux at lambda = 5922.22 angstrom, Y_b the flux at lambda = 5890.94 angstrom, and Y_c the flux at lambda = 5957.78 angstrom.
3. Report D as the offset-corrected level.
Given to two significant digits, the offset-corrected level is 4.4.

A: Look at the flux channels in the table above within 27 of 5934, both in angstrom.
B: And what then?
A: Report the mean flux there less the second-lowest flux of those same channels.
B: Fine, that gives 1.3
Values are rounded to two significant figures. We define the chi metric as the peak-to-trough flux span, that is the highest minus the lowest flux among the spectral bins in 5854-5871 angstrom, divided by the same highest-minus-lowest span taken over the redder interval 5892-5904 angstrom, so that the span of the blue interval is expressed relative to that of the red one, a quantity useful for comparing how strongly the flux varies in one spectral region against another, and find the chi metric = 0.79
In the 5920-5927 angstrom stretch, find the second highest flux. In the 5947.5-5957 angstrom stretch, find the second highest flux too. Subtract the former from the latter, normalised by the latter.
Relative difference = 0.15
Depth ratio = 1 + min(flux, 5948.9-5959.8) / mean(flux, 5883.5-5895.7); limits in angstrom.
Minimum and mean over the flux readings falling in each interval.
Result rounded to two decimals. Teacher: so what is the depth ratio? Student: 2.08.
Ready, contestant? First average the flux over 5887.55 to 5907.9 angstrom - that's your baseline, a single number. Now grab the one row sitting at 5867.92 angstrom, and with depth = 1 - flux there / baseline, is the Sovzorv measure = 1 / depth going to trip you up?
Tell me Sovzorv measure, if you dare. -8.1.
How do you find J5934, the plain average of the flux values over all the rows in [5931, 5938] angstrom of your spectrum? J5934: 8.04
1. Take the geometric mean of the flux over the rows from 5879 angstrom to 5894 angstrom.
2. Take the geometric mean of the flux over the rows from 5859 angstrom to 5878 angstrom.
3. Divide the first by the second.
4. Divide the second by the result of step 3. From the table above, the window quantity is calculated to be 8.7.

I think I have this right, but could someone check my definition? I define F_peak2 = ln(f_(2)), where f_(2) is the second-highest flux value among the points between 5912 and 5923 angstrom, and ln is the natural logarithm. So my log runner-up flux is 2.06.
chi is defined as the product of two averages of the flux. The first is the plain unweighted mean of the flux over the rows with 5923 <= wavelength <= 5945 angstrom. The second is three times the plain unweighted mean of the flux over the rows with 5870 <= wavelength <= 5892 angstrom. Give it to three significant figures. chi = 172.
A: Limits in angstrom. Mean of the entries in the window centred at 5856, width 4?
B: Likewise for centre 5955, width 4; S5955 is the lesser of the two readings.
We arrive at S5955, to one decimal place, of 7.4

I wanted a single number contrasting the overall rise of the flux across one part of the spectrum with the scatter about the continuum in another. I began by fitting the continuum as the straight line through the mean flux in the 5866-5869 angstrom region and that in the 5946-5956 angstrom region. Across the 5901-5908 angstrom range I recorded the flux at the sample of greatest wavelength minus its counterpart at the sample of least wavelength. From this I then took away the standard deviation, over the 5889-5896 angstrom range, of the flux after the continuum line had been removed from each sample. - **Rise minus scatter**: 1.02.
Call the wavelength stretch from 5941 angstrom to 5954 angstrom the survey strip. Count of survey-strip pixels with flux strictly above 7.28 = 9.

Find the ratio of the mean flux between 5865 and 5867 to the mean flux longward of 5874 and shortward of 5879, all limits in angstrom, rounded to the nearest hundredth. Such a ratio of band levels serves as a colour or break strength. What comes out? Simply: 0.96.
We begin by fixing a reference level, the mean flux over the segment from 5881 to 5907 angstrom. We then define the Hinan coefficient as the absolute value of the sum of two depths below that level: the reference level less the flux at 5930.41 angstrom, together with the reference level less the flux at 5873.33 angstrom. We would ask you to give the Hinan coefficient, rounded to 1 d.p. 2.0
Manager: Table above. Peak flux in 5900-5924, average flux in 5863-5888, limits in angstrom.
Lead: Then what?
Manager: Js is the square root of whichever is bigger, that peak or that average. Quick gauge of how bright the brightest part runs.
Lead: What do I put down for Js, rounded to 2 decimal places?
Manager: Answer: 2.87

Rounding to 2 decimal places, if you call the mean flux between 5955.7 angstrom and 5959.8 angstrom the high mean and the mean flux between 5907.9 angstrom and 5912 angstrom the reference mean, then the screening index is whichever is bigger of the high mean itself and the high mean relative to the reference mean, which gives 7.71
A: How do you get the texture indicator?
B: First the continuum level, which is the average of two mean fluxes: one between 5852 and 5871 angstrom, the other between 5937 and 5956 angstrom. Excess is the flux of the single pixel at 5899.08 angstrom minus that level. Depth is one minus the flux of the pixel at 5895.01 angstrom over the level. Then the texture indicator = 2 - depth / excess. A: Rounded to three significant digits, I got 2.16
